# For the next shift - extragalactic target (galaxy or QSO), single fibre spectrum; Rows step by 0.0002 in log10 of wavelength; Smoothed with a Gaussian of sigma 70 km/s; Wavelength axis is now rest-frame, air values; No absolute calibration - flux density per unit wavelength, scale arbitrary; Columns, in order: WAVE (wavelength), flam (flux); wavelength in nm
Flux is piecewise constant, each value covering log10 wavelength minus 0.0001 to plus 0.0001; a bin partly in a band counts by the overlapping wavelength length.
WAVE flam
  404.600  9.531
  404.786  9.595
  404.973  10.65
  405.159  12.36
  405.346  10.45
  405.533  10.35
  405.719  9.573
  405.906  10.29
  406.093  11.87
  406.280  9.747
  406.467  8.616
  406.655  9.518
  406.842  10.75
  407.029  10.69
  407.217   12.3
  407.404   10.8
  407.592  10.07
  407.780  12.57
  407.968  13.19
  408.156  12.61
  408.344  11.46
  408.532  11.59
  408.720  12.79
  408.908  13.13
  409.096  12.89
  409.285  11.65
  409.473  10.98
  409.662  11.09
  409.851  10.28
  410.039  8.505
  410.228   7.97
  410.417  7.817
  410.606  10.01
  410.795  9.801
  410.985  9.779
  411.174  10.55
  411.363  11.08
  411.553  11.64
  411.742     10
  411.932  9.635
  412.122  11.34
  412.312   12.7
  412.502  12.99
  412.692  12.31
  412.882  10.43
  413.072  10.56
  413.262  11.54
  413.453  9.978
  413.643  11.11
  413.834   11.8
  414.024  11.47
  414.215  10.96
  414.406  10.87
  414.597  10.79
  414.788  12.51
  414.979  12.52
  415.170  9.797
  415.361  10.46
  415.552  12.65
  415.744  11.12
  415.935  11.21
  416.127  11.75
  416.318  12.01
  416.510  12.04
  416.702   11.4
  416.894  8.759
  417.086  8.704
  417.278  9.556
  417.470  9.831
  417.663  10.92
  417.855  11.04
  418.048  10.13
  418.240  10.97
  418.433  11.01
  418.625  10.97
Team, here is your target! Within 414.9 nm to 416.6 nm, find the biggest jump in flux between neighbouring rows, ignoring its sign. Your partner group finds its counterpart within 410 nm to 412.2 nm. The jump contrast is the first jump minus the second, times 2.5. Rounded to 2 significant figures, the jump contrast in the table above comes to 1.3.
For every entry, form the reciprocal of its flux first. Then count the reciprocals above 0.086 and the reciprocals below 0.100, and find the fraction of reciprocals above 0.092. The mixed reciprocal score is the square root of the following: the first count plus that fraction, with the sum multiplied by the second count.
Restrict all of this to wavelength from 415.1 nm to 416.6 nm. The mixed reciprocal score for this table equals 5.5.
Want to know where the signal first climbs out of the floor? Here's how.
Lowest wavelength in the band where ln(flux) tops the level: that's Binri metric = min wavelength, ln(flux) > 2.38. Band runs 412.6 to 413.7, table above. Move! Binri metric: 412.692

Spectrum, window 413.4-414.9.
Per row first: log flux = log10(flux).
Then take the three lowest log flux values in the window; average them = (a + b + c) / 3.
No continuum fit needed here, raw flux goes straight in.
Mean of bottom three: 1.02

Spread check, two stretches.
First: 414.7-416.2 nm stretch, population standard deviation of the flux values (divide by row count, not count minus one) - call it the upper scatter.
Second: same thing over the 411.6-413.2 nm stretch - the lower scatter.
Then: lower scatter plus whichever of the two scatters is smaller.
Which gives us 2.18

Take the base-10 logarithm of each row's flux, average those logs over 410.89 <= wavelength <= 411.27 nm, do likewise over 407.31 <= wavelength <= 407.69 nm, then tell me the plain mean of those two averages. 1.01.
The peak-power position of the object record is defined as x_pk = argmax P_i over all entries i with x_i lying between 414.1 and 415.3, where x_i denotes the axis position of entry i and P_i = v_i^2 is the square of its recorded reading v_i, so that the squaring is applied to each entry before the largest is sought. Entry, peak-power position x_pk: 414.979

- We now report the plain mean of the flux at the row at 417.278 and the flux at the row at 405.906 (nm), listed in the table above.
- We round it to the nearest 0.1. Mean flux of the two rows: 9.9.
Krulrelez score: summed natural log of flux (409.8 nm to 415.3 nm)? 69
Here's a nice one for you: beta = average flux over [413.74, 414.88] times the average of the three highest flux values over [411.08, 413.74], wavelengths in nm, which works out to 144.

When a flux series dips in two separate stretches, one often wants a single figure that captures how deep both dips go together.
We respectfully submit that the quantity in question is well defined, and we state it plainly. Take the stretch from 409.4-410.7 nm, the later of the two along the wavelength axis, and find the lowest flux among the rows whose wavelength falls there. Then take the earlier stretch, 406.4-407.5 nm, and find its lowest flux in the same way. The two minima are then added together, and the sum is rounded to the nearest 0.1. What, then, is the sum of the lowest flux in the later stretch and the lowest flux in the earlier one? 16.4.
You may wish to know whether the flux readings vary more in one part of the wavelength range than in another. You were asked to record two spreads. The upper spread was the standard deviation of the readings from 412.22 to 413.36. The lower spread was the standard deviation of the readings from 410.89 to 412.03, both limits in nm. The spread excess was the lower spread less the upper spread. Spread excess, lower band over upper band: -0.3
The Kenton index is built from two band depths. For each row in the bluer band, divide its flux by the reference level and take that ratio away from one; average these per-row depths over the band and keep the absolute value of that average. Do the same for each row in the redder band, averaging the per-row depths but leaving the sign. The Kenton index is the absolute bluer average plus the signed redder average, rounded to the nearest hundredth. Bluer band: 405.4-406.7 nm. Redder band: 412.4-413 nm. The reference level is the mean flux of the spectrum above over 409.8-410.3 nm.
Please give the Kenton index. -0.21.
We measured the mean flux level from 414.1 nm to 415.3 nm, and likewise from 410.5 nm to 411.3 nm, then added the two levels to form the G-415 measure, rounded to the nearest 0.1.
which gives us 21.3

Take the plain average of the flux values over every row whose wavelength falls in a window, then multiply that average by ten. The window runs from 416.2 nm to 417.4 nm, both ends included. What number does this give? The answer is 104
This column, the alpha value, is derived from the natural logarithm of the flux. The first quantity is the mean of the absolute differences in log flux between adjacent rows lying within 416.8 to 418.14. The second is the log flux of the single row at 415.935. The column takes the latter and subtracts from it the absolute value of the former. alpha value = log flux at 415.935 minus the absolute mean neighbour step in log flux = 2.36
